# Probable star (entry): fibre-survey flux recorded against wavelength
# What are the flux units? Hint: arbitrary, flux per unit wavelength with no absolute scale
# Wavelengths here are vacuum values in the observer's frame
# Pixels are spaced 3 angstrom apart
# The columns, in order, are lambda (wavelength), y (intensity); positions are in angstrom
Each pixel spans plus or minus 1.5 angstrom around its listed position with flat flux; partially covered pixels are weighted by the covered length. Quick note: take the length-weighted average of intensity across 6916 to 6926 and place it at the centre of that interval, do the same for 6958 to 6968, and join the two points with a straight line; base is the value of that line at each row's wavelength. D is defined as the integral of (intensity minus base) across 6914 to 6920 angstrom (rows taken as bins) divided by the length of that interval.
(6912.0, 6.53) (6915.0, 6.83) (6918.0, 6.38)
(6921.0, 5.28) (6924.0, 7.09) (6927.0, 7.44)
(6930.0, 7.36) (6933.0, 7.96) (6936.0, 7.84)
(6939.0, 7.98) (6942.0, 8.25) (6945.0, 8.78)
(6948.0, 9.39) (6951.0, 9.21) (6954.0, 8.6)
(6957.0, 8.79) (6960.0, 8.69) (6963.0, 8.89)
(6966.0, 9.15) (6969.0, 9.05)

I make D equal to 0.38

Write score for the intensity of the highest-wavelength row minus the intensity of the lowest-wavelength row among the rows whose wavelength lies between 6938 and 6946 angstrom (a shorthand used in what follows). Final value 0.8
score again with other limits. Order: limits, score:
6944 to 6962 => -0.1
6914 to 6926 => 0.3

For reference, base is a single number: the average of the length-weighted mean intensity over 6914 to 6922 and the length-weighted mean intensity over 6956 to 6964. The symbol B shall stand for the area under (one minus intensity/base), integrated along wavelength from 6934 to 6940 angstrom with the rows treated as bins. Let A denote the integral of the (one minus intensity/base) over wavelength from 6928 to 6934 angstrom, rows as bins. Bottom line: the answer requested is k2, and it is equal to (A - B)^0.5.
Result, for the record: 0.5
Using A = -0.1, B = -0.3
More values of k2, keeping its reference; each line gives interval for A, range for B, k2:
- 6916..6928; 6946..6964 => 2.2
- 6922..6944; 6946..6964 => 1.7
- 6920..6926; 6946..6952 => 1.5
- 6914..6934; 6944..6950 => 1.7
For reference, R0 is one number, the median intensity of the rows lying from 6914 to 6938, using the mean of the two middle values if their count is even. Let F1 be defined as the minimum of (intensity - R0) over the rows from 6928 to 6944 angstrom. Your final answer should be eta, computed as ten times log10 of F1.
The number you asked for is -8.7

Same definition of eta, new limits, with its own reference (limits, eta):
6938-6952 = -1.2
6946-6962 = 1.4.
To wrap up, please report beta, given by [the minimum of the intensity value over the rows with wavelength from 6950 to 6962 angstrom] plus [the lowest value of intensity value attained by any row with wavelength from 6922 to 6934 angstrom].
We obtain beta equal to 15.7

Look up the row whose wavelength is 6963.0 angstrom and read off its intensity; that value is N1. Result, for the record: 8.89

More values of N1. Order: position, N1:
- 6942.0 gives 8.25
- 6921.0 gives 5.28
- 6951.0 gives 9.21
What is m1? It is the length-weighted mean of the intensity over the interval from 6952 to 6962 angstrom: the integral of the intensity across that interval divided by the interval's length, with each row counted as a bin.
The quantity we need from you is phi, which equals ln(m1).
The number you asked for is 2.17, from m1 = 8.7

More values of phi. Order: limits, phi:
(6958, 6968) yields 2.19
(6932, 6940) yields 2.07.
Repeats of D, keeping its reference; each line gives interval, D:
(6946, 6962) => 0.57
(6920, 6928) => 0.11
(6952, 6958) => 0.31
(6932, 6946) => 0.71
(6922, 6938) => 0.59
